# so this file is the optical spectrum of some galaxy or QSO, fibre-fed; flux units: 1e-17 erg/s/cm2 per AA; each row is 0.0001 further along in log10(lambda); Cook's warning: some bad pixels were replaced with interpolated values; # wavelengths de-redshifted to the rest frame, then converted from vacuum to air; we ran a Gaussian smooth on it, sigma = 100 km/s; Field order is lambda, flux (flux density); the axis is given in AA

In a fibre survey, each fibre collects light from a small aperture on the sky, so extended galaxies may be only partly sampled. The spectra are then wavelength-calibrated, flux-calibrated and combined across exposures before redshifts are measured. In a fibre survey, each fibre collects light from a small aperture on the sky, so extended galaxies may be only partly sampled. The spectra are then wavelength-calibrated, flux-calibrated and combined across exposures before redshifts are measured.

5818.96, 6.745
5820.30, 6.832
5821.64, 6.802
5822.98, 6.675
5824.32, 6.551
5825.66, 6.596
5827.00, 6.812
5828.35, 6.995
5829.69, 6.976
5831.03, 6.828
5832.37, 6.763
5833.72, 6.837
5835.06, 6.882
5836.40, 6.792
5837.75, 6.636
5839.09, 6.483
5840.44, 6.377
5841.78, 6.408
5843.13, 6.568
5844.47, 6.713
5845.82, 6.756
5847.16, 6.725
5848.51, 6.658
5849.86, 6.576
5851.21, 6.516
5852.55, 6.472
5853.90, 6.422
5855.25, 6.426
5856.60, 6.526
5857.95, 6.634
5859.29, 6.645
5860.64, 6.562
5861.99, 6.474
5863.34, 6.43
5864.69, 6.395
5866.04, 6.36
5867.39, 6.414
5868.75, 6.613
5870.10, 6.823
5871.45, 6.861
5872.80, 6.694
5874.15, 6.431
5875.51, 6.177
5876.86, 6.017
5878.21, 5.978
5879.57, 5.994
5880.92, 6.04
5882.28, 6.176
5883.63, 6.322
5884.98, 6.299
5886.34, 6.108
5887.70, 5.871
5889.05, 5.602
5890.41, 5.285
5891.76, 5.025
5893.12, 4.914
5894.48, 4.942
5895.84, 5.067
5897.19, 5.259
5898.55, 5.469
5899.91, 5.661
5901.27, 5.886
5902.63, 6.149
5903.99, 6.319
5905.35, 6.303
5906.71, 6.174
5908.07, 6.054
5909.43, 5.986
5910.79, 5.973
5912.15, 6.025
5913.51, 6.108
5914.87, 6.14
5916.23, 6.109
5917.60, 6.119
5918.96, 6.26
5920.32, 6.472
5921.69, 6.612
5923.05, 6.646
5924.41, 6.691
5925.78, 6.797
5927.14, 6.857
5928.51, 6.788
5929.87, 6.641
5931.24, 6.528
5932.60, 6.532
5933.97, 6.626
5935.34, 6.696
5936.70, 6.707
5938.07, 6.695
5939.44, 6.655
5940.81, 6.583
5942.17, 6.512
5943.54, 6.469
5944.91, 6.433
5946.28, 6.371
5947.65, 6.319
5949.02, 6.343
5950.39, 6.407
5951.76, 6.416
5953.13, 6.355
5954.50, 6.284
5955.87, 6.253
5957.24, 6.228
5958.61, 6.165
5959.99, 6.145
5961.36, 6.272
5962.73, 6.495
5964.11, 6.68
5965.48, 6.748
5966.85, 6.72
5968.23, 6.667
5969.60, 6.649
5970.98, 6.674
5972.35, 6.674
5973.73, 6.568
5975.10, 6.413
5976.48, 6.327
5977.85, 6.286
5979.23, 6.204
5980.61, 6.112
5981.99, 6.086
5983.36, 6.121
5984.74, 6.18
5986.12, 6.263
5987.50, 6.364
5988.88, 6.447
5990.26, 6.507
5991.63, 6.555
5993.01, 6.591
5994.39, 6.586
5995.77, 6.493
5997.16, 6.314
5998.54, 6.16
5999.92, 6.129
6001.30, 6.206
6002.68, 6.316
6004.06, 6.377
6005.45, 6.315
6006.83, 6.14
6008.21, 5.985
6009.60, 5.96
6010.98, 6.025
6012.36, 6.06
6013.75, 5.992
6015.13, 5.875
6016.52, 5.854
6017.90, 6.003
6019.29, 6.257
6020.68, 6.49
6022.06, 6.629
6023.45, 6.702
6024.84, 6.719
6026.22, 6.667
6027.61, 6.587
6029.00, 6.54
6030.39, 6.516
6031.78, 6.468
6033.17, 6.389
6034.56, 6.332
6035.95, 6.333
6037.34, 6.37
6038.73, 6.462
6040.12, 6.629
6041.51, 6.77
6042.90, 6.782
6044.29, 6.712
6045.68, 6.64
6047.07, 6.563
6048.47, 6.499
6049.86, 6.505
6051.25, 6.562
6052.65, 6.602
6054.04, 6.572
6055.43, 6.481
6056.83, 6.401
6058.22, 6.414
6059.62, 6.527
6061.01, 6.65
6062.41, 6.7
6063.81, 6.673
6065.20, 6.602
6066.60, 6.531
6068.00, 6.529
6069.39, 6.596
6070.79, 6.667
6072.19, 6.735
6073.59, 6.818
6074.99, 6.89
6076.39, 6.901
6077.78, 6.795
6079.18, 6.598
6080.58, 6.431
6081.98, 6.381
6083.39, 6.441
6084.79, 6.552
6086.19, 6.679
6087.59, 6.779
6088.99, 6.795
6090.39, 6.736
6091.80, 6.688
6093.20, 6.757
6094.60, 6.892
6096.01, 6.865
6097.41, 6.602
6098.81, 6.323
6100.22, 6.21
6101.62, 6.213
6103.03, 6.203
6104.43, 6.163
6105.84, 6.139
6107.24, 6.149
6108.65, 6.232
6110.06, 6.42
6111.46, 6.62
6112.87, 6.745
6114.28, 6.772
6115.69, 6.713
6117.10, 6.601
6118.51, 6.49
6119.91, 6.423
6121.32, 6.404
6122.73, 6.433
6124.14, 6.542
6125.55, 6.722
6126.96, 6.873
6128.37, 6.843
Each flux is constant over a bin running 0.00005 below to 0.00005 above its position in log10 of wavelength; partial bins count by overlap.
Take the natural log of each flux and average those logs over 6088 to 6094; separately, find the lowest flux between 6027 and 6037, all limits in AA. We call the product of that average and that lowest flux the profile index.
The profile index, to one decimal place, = 12.1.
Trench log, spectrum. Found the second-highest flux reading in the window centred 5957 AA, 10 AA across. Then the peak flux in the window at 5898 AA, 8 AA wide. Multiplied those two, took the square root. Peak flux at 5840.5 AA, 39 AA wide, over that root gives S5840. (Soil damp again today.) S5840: 1.15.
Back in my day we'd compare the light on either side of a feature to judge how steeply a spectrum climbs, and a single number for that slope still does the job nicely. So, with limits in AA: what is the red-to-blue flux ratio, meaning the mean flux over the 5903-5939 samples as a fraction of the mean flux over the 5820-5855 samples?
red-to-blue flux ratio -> 0.96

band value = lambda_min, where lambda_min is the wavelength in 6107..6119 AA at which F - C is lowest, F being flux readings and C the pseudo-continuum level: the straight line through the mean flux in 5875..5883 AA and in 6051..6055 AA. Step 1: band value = 6107.24 AA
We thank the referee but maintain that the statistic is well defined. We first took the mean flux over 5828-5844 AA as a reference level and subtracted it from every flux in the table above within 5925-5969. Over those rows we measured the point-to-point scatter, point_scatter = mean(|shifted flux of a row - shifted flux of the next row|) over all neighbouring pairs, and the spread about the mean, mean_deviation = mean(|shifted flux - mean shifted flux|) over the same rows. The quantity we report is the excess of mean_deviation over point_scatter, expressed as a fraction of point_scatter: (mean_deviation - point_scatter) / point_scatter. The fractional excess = 1.6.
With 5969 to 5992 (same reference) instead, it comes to 1.5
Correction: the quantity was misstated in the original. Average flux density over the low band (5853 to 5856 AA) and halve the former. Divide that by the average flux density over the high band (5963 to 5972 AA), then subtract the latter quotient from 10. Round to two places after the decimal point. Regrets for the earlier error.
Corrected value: 9.52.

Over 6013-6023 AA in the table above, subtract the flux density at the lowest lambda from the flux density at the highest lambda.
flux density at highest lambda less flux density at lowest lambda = 0.64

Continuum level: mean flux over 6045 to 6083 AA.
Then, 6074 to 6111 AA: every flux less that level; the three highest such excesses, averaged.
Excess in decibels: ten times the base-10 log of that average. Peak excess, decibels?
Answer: -5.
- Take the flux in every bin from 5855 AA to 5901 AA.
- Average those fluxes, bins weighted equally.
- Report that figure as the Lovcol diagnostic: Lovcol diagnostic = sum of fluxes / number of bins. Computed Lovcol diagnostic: 6.1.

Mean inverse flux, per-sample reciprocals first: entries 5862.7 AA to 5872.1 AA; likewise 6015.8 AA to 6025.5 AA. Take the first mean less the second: -0.0045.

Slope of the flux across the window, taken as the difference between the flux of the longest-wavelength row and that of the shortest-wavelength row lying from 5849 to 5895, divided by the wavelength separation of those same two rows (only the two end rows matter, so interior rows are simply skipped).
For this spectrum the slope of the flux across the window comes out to -0.04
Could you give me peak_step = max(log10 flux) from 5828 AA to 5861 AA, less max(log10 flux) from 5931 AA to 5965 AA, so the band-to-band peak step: 0.018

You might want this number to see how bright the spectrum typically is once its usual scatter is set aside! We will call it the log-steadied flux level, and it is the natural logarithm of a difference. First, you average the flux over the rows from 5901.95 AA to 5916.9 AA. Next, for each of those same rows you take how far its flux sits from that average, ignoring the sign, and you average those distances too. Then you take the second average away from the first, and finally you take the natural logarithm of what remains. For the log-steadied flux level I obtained 1.80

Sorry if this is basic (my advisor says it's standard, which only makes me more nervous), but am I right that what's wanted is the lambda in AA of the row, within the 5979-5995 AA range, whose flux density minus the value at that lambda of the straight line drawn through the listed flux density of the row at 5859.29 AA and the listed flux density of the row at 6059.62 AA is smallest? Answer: 5981.99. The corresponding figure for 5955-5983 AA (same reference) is 5981.99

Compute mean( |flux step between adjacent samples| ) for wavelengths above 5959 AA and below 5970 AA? 0.100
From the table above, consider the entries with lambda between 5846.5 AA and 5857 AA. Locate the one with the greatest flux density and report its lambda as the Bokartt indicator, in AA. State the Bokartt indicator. 5847.16 AA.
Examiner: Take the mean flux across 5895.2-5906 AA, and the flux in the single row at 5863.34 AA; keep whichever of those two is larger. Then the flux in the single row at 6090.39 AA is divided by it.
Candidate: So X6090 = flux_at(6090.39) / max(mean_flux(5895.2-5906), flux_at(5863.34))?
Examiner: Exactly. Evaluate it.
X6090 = 1.05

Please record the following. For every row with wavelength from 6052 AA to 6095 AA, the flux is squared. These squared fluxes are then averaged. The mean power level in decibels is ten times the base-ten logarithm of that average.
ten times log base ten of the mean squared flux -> 16.4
